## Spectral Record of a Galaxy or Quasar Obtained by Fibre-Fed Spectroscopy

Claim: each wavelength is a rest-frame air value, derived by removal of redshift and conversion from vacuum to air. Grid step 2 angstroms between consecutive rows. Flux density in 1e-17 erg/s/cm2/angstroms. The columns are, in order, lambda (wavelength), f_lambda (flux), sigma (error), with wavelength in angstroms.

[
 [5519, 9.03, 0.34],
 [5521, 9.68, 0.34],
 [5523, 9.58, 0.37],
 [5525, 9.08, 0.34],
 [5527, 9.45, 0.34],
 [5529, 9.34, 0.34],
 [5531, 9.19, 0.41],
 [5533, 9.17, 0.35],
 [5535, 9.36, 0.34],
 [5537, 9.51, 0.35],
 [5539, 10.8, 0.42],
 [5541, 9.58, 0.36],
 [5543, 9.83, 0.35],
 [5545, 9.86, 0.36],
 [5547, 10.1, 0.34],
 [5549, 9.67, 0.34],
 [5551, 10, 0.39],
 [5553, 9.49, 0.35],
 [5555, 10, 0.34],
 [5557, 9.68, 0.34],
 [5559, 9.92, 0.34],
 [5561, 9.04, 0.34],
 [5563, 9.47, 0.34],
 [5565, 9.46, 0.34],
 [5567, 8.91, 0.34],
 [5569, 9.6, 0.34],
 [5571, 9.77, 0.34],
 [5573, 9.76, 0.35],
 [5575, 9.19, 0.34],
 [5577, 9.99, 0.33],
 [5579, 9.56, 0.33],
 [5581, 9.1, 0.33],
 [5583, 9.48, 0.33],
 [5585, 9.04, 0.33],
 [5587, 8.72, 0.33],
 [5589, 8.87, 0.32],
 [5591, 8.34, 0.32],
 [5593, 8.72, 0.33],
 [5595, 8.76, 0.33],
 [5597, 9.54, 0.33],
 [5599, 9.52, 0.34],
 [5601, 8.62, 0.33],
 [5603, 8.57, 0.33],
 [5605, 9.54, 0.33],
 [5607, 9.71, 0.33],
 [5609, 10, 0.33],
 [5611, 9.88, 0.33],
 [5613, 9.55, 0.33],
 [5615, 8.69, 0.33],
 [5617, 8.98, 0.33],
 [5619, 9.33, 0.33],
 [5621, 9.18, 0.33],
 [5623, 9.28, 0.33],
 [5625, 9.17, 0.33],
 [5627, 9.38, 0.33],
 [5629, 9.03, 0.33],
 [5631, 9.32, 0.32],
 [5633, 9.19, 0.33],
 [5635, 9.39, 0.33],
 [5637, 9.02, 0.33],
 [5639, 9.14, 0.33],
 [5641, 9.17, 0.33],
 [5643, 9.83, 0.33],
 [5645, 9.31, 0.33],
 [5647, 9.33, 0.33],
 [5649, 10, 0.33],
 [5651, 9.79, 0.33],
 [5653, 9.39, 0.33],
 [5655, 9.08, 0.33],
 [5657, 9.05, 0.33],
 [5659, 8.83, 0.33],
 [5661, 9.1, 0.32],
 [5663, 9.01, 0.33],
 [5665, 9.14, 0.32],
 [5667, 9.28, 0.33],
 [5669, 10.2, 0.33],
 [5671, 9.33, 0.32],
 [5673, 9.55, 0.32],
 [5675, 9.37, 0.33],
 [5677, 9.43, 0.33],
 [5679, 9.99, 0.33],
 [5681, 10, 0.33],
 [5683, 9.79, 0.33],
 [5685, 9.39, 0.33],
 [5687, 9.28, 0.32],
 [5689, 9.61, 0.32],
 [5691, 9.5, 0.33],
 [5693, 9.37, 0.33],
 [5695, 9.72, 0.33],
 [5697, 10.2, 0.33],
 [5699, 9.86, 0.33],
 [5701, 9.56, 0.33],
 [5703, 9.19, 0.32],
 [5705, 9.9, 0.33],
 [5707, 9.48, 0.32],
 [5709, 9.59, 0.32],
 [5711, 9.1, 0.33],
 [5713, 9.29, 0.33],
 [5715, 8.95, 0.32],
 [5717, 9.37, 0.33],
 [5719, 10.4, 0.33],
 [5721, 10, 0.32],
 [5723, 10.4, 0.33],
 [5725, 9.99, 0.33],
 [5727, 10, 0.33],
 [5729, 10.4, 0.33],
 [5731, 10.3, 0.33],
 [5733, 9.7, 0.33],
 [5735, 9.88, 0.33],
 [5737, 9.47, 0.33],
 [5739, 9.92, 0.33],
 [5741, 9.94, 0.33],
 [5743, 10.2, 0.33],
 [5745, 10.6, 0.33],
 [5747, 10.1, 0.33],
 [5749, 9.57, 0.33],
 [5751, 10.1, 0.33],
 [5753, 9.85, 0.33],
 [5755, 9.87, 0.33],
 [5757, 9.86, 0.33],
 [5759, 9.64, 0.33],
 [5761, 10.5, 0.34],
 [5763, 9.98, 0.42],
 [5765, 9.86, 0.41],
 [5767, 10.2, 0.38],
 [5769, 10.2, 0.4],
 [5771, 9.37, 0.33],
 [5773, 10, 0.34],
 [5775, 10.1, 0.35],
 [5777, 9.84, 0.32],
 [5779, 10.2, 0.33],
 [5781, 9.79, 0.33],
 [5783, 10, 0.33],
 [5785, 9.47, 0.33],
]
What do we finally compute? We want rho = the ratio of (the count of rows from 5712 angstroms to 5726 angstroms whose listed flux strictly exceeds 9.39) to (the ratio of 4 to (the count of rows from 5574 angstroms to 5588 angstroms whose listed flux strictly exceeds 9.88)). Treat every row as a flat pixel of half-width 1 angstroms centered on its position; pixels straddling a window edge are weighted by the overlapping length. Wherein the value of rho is 1.0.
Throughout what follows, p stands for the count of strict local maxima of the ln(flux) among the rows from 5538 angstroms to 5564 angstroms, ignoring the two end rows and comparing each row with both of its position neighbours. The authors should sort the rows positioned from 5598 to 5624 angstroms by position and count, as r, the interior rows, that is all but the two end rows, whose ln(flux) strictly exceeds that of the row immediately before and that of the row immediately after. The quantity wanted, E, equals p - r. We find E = 2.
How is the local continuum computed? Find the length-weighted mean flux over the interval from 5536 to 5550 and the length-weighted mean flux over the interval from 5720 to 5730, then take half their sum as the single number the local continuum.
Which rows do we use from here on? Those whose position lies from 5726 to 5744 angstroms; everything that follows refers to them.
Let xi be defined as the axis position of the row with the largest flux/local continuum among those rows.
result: 5729 angstroms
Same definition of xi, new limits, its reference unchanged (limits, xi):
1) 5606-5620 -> 5609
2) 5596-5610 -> 5609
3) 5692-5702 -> 5697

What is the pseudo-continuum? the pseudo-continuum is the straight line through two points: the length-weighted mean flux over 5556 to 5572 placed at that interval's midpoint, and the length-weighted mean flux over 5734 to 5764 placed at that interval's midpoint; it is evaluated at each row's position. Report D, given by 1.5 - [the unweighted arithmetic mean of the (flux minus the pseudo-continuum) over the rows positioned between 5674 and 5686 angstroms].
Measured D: 1.62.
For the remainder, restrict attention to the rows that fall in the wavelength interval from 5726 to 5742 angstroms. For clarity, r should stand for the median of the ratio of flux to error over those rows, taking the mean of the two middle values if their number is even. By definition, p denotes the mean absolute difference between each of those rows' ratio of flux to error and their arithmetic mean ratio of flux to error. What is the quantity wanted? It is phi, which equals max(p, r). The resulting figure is 30.1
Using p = 0.64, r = 30.1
